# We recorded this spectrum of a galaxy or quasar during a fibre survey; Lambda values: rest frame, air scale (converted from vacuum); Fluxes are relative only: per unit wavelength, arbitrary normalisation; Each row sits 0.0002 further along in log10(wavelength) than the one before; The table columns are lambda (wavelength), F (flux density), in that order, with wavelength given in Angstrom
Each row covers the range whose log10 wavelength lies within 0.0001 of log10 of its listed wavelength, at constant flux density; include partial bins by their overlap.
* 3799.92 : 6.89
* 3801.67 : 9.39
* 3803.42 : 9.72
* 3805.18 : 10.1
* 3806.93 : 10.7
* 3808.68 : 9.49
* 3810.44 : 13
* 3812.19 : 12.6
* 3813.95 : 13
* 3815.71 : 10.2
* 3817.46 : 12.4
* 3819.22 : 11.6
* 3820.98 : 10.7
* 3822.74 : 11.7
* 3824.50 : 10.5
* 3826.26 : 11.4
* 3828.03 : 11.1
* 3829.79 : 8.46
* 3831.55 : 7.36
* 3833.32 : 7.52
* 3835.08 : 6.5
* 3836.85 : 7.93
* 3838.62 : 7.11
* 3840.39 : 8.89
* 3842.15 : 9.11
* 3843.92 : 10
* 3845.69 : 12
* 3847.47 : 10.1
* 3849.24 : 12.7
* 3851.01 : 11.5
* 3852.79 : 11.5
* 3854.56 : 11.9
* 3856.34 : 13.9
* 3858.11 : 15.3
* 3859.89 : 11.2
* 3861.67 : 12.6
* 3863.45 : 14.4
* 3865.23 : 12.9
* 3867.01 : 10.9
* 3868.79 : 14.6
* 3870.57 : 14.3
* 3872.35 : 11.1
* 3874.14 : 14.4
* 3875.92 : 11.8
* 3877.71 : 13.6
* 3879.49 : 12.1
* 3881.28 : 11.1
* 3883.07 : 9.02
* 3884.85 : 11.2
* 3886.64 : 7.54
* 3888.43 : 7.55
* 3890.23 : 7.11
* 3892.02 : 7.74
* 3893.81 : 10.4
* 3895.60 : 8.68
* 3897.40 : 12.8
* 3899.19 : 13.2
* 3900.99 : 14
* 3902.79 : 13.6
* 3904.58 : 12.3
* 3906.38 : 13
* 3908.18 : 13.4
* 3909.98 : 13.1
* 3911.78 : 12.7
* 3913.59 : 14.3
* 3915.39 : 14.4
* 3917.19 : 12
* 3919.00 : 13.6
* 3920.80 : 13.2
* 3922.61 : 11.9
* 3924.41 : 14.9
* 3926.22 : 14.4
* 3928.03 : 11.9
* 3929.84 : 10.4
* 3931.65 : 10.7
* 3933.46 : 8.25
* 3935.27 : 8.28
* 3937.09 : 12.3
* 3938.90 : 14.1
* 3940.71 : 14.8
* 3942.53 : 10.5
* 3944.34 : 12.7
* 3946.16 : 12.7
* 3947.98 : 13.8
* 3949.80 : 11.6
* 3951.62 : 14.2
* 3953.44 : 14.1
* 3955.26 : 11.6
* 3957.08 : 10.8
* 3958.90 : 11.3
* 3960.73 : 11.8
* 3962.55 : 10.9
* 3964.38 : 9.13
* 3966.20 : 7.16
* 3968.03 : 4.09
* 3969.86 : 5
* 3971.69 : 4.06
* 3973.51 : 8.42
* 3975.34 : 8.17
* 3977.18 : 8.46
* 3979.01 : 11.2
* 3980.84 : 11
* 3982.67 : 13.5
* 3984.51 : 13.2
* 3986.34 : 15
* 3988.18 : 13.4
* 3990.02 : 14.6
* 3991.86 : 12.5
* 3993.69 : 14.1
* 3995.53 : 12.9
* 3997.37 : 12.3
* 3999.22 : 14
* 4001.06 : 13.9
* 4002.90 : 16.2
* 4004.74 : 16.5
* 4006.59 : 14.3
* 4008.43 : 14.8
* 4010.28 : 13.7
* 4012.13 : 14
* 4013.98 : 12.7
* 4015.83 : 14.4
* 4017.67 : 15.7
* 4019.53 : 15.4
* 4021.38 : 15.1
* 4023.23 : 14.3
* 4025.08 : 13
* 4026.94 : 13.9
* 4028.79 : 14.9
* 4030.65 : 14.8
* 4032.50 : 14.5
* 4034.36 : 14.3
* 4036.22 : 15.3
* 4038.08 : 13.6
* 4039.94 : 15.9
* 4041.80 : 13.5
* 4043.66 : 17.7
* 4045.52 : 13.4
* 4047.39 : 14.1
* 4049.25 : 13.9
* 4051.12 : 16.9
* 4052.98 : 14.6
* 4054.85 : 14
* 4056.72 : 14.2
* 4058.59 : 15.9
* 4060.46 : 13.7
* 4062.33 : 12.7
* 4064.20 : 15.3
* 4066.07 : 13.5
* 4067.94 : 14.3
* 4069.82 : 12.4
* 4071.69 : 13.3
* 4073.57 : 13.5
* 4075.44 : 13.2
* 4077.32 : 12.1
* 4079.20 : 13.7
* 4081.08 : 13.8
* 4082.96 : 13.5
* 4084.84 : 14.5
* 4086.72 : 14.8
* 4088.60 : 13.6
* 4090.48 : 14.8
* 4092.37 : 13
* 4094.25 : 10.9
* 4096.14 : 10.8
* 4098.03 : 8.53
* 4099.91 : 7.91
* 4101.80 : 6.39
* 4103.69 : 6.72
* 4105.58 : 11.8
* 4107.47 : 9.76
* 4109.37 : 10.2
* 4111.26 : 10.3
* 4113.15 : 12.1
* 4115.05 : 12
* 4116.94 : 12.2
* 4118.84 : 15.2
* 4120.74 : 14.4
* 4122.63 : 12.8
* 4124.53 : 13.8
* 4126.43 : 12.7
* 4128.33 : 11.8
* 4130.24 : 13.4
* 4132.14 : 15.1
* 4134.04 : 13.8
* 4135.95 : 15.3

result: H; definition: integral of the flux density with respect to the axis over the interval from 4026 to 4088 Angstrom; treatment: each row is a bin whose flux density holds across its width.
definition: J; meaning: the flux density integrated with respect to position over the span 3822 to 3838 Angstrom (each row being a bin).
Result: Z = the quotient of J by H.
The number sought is 0.2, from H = 882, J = 146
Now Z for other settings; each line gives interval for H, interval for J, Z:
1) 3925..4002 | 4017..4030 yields 0.2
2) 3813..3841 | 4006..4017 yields 0.6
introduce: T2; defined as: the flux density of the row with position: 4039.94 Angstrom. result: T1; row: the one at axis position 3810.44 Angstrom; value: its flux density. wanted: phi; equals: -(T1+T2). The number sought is -29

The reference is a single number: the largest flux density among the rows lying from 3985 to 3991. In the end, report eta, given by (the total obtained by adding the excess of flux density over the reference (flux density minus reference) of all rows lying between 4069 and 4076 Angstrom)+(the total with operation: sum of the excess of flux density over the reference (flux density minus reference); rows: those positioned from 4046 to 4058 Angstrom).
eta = -10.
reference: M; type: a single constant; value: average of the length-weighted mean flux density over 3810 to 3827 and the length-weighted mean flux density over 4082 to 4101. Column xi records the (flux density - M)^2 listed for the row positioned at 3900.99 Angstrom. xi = 4.3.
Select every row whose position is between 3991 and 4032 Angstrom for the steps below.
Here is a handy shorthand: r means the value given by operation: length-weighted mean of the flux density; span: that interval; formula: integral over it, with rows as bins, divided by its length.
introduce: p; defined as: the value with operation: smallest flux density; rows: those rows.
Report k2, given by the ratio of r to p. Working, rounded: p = 12.3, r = 14.3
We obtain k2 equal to 1.2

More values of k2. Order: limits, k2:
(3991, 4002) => 1.1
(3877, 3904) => 1.5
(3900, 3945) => 1.5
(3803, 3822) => 1.2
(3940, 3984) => 2.6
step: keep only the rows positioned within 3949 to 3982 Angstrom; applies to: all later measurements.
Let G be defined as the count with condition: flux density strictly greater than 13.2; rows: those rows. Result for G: 2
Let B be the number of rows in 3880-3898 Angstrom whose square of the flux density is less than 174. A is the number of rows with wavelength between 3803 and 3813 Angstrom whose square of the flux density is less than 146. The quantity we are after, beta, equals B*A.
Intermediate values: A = 4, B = 10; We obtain 40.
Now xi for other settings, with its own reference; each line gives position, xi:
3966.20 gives 22.8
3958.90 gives 0.4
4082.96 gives 2.4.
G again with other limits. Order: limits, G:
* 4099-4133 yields 5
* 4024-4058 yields 17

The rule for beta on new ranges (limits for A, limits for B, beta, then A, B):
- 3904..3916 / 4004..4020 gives 0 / 0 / 1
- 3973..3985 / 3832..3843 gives 30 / 5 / 6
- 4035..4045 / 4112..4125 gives 0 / 0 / 4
